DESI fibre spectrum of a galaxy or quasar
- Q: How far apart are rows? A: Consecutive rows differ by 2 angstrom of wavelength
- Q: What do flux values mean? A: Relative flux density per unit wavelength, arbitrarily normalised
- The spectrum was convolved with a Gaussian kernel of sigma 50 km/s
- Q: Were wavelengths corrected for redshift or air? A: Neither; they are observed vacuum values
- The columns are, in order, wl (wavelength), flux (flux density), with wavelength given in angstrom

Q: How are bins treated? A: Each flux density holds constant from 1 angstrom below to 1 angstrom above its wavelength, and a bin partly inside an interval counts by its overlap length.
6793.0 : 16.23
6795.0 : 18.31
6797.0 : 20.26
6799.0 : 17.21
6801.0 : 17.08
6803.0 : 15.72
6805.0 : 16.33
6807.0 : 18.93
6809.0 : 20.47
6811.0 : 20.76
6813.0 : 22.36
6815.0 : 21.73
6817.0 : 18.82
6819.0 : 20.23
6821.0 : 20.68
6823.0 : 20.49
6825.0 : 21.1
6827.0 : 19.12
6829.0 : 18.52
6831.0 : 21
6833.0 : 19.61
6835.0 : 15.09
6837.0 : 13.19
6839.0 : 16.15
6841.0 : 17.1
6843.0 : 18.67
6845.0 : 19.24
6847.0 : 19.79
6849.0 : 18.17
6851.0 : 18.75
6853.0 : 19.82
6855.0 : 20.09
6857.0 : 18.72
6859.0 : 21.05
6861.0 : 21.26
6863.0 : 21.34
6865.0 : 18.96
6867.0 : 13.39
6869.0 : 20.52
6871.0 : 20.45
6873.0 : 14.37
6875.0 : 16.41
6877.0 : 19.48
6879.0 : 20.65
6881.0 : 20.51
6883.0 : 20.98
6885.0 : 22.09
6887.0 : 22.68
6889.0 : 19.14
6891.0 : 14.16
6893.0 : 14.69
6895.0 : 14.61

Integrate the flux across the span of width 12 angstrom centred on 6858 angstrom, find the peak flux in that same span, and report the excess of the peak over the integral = -223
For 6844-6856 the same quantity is -212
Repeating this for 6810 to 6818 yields -145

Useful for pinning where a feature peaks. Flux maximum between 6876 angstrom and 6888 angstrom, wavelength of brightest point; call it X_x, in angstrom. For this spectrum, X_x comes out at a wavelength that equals 6887.0 angstrom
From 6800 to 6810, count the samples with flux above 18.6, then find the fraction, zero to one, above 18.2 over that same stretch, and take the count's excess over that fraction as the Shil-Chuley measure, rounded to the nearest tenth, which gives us 1.6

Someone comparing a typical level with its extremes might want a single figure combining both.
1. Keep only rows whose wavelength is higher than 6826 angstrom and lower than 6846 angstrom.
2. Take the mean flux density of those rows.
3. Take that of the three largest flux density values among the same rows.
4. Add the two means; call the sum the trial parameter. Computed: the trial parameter 37.7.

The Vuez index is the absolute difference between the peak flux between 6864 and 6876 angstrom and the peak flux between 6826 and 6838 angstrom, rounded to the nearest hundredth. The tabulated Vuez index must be 0.48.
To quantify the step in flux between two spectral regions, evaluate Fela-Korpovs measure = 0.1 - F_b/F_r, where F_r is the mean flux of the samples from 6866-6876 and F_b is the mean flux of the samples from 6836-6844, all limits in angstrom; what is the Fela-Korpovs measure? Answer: -0.86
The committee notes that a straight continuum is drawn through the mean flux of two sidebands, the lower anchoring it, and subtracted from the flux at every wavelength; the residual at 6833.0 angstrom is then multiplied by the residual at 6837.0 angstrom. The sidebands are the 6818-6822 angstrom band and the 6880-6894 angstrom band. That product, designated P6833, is 4.1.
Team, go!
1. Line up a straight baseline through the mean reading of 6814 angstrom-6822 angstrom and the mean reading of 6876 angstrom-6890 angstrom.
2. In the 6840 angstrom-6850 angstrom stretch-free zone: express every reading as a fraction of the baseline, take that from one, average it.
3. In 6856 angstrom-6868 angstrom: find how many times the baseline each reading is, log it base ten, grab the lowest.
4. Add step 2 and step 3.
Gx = -0.09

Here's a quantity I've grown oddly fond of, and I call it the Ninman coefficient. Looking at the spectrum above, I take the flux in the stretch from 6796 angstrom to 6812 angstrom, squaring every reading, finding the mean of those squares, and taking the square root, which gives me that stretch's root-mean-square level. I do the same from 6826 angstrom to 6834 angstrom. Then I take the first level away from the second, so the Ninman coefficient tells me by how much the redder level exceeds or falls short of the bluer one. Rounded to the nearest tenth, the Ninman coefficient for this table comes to 1.1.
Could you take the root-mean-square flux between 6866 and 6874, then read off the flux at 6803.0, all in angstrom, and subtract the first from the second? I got -1.8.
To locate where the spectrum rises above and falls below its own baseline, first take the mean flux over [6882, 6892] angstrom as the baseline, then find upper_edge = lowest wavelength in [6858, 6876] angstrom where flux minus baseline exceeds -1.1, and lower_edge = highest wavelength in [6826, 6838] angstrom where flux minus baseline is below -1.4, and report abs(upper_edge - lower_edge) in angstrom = 22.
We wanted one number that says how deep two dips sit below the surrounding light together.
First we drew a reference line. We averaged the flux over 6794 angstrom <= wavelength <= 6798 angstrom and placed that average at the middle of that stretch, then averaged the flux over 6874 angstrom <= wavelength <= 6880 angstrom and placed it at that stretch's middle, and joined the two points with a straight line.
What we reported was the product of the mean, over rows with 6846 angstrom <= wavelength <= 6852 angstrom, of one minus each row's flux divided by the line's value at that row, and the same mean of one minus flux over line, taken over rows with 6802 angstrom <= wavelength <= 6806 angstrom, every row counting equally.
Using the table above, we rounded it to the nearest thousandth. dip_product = 0.001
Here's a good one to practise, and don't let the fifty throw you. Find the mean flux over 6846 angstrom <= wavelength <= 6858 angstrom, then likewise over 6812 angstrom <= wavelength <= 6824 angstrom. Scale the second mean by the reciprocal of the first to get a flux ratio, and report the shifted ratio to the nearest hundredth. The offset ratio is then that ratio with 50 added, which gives 51.08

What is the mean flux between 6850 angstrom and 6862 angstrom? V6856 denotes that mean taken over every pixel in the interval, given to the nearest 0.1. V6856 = 19.9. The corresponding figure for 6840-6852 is 18.6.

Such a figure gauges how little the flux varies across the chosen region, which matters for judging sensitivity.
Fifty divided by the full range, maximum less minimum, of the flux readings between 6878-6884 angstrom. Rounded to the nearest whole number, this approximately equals 106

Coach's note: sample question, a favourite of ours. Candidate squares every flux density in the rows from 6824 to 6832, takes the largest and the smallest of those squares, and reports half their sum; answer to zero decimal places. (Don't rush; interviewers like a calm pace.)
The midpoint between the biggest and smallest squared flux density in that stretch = 394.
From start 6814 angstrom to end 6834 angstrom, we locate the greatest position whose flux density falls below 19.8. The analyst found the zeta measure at 6833.0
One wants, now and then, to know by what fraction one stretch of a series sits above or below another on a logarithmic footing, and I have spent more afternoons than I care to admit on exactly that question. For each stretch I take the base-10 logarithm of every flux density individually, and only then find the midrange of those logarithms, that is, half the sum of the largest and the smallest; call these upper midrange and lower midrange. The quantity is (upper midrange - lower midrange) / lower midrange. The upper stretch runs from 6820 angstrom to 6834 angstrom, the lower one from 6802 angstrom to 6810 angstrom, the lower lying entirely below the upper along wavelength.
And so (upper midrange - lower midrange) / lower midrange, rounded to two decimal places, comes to 0.03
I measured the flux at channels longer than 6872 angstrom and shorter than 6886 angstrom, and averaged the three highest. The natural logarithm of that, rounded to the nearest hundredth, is 3.06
